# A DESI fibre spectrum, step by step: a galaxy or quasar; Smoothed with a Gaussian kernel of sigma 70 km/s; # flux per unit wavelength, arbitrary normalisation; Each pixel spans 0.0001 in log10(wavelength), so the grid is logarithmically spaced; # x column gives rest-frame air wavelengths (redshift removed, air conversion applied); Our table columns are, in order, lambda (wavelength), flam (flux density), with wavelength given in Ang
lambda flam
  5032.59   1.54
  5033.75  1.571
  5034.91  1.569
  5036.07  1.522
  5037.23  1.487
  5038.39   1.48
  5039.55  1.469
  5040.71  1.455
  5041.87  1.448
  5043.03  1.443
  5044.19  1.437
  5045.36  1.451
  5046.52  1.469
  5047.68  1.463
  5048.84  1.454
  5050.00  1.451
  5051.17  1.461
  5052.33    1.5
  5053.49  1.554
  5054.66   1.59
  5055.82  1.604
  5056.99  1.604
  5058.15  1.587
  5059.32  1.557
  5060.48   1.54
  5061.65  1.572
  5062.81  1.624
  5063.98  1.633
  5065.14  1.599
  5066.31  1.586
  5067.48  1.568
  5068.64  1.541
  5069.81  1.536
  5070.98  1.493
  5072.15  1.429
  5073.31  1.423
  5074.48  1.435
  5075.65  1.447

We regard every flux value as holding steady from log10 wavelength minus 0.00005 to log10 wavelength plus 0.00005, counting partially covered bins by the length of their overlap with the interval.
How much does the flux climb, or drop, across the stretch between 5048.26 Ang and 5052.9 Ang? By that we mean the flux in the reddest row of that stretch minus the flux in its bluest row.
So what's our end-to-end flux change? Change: 0.05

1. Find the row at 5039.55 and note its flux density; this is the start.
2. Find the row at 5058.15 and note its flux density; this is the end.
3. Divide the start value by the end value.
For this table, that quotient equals 0.93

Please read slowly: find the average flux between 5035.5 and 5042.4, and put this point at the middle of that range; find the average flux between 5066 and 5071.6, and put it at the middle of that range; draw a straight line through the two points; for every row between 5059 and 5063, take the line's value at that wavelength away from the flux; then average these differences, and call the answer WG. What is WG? 0.05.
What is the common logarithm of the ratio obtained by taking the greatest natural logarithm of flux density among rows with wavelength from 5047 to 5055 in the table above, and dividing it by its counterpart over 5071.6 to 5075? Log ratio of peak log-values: 0.11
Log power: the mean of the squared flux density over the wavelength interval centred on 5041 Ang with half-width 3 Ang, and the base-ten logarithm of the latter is 0.33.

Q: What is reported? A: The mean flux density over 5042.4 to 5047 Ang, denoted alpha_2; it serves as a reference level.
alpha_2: 1.45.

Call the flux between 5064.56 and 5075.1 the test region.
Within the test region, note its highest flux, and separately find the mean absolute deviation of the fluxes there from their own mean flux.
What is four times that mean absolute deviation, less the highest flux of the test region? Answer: -1.36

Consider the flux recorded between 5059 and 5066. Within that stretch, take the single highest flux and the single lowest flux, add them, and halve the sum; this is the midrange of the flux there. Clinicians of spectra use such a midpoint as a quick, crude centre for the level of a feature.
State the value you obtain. 1.59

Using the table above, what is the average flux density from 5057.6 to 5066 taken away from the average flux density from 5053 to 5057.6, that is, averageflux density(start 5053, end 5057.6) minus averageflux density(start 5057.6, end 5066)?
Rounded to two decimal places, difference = 0.00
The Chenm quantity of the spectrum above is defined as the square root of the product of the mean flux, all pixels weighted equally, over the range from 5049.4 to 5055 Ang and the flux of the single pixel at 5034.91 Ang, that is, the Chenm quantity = 1.54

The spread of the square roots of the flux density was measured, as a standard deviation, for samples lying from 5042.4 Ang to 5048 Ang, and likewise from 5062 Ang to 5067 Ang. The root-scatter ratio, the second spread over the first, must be 1.5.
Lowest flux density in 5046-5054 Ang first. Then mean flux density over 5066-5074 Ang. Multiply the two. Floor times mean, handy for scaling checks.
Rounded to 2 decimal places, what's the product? 2.19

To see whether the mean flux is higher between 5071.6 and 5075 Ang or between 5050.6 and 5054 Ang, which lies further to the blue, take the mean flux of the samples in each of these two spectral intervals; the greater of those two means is 1.51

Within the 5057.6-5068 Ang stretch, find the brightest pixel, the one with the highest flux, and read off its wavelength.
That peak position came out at 5063.98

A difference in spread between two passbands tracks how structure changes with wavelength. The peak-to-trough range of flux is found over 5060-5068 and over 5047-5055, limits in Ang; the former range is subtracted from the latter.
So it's 0.046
